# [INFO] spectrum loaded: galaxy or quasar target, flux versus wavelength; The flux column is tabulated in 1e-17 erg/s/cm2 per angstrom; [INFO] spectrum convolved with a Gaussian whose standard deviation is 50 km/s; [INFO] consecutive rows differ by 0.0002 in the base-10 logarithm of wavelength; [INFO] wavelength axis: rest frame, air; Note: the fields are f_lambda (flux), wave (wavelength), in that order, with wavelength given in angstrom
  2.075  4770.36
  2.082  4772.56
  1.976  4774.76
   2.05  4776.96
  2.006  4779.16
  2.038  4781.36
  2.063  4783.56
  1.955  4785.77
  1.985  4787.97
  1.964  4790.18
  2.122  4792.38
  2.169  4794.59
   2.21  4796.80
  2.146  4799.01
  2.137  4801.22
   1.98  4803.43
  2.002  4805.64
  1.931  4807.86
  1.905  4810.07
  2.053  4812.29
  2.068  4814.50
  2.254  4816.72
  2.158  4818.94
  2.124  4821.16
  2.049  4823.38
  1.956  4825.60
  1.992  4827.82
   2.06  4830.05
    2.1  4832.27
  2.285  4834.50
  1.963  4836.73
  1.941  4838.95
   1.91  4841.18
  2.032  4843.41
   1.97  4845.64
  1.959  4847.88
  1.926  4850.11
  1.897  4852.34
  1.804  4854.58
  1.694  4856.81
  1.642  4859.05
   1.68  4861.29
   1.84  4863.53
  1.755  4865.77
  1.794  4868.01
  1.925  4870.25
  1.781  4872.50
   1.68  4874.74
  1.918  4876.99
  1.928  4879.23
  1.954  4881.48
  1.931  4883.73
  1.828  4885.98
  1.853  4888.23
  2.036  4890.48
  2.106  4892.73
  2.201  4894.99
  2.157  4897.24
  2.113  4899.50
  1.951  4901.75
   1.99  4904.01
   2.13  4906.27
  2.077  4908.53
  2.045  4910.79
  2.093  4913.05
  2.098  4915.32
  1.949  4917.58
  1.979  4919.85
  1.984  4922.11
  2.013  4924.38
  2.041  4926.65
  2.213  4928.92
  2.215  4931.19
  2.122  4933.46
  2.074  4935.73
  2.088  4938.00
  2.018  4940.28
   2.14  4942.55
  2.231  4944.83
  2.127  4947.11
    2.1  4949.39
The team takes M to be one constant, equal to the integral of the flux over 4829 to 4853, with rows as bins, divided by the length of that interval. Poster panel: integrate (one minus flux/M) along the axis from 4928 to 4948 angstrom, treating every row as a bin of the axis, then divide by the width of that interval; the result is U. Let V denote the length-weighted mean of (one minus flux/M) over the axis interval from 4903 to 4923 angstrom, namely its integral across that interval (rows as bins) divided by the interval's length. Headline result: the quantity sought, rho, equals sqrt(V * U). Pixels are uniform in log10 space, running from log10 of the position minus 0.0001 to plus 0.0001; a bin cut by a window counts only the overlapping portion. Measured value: 0.033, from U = -0.065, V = -0.017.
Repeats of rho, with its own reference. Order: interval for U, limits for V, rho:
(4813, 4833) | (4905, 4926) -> 0.026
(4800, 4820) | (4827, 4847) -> 0.016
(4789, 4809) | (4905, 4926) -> 0.024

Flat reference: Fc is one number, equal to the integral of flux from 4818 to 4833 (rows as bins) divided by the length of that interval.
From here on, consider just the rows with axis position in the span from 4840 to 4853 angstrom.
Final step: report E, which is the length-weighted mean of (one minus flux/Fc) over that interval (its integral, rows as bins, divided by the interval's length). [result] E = 0.05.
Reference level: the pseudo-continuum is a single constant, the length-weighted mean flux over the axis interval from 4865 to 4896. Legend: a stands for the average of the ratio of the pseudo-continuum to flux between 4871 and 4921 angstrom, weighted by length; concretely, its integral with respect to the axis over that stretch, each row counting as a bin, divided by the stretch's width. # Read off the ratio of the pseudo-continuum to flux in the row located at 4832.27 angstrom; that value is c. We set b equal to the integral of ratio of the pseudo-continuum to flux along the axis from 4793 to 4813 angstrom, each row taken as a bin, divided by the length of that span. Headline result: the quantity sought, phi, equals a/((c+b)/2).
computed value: 1.05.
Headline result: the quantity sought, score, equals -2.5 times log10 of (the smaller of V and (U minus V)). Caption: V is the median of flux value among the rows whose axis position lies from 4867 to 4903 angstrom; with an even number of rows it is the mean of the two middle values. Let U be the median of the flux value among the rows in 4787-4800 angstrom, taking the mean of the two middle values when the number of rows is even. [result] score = 1.72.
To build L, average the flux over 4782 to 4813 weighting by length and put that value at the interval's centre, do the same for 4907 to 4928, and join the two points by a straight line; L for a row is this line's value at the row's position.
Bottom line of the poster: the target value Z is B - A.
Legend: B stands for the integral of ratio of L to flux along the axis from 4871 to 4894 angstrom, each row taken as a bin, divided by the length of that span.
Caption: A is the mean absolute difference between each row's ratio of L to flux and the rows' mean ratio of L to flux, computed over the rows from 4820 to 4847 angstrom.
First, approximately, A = 0.037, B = 1.07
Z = 1.04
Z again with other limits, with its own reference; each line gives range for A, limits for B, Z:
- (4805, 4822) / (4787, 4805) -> 0.94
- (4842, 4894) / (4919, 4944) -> 0.92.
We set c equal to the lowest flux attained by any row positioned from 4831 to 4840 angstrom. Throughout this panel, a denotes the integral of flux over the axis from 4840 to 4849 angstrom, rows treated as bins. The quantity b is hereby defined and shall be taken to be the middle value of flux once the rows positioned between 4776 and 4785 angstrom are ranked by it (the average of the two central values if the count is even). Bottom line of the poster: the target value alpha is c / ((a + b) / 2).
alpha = 0.197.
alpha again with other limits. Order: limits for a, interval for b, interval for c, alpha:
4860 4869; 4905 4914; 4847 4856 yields 0.201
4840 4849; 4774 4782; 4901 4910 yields 0.198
